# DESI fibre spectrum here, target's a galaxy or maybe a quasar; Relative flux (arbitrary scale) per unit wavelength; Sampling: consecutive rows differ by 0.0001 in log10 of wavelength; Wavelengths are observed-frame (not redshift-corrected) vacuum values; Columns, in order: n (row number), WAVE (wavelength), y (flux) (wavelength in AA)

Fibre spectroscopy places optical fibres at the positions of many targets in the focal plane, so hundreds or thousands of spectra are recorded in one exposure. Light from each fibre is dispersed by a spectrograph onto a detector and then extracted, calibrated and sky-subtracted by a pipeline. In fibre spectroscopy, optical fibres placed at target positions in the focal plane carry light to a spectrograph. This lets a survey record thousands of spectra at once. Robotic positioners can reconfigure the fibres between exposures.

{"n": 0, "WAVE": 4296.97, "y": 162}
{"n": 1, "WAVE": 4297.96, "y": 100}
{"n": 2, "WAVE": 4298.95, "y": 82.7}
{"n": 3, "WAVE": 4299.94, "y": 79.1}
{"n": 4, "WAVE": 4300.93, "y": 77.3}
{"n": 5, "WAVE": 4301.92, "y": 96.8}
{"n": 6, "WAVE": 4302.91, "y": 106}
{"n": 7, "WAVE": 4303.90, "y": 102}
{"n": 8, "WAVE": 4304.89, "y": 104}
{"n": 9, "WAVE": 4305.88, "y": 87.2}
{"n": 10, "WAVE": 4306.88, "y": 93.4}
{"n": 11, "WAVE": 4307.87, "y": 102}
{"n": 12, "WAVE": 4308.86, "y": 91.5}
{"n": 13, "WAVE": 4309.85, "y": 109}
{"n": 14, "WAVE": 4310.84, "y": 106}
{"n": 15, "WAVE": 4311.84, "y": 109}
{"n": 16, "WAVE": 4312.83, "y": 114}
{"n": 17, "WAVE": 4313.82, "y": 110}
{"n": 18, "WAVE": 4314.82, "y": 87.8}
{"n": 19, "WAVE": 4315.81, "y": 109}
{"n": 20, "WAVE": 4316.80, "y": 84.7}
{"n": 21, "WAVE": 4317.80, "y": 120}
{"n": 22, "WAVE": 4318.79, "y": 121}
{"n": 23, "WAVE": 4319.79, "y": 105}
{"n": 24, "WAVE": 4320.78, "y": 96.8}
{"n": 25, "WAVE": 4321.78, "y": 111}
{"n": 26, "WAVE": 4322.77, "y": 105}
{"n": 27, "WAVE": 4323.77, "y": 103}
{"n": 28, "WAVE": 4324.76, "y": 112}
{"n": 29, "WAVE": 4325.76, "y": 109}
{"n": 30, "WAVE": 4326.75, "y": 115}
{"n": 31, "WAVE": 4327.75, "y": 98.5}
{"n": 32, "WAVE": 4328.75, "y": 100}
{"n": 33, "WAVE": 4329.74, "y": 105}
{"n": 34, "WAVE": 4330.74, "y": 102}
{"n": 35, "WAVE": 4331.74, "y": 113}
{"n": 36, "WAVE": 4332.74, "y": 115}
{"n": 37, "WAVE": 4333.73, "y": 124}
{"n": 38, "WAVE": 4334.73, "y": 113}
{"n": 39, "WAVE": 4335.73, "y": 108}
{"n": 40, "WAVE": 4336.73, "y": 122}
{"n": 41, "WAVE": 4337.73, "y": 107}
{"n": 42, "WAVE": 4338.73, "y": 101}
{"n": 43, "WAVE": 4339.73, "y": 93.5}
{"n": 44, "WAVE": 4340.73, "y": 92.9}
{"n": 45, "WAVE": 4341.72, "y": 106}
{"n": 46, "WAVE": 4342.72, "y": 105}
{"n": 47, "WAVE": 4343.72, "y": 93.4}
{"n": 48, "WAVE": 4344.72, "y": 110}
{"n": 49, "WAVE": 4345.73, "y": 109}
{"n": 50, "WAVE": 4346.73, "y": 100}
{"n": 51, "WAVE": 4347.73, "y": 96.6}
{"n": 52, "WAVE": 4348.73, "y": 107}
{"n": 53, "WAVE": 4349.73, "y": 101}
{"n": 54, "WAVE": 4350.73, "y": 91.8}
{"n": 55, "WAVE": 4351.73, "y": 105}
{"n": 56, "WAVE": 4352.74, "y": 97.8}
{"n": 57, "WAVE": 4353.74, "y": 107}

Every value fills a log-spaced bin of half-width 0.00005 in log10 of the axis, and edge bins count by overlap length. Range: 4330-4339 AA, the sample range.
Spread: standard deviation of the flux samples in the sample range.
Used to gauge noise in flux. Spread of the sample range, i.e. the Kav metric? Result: 8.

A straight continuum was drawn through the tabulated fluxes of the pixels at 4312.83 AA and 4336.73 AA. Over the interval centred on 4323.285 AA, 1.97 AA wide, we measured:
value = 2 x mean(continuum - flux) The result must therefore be 27.0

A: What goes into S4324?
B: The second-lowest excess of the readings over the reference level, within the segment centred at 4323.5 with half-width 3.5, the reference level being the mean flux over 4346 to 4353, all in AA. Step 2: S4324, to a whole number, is 3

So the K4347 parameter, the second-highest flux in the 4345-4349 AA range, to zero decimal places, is 107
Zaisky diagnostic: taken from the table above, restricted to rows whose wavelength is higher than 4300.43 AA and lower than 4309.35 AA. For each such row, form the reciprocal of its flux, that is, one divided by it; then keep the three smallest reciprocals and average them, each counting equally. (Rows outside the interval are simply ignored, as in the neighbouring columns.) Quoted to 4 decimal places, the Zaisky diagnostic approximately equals 0.0096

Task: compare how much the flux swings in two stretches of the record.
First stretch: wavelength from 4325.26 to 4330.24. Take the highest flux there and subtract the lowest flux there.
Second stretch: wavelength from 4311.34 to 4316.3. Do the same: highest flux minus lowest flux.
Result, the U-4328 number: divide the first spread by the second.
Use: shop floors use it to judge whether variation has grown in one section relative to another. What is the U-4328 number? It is 0.6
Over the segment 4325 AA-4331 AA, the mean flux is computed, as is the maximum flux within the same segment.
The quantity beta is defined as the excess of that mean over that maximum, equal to -10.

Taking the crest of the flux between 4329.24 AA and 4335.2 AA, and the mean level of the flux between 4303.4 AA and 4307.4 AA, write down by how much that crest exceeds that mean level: 27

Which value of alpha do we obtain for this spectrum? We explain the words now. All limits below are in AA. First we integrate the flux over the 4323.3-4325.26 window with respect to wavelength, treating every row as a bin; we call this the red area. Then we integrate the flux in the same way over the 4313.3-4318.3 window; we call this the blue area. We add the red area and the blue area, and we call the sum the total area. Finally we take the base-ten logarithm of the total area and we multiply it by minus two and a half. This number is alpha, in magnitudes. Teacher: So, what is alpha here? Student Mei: -7.15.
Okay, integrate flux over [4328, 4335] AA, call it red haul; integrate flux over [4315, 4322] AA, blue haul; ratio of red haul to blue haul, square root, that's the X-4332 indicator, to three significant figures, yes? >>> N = 1.02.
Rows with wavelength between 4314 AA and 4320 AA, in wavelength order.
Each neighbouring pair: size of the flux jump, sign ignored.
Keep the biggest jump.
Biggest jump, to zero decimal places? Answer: 35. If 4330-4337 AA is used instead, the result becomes 14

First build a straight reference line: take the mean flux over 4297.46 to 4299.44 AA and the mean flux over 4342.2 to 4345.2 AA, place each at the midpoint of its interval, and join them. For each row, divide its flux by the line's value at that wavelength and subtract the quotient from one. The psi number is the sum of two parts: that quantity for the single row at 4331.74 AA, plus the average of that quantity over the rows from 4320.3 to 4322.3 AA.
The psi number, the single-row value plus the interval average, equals -0.20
